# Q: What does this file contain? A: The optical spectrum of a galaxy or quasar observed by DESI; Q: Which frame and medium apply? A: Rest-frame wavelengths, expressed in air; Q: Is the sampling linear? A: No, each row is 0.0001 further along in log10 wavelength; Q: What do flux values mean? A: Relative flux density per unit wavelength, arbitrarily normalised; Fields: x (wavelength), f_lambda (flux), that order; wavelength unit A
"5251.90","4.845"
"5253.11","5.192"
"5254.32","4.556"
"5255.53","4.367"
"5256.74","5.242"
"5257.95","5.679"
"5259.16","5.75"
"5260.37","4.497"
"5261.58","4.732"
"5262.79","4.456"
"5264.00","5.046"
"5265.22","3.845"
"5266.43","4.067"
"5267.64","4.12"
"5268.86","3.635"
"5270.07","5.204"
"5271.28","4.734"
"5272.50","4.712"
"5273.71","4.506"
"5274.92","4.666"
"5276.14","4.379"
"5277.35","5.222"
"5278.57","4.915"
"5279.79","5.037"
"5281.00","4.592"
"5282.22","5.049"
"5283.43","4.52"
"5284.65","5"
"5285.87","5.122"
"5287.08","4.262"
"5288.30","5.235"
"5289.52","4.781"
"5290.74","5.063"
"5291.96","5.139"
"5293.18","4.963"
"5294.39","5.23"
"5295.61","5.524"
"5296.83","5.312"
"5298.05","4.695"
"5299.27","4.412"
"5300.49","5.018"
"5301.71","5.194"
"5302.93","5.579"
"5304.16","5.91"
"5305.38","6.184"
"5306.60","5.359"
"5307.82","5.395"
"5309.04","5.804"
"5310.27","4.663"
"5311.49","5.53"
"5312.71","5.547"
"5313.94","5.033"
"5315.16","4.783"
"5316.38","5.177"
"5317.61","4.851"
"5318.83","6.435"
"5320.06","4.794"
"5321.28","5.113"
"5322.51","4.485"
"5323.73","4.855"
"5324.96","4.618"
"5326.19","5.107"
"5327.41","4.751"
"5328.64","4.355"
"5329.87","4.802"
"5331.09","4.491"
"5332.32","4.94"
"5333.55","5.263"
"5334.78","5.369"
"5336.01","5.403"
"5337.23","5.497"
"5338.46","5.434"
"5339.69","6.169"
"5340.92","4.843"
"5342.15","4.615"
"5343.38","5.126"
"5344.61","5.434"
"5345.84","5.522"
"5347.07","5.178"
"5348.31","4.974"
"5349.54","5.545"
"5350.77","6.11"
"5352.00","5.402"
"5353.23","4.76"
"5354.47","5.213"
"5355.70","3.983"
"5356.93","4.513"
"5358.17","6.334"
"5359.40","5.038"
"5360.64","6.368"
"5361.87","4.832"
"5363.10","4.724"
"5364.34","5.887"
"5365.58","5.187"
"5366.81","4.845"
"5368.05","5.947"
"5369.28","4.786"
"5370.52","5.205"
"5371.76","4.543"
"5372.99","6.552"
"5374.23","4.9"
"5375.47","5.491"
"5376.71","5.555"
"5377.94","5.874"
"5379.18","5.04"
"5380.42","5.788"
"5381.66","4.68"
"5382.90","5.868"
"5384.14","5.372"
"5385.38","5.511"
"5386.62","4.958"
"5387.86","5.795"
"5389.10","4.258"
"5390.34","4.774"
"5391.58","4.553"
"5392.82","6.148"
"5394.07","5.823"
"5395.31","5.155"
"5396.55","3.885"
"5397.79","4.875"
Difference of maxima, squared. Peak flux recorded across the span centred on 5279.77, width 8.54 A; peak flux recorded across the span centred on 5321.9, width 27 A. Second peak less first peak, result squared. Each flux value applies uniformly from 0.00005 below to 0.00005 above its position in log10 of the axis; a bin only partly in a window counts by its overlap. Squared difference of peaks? 1.5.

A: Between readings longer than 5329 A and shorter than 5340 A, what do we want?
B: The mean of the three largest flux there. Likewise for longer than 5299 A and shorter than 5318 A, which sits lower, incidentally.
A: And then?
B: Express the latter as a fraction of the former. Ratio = 1.05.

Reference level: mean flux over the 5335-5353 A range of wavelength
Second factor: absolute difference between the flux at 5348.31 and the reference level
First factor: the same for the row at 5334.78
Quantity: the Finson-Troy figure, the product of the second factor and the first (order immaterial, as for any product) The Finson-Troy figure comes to 0.002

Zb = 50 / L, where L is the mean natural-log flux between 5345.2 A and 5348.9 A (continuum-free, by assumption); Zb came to 30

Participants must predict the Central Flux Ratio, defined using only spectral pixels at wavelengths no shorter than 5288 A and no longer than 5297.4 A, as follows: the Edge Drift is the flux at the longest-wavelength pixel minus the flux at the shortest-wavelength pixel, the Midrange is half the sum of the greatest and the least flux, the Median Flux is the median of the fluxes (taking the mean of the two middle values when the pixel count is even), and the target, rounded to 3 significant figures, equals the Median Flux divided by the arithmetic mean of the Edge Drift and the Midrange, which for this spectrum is 1.98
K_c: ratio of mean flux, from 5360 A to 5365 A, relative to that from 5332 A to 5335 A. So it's 1.05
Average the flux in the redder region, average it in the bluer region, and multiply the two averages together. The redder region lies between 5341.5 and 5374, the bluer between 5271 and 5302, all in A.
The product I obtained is 25.7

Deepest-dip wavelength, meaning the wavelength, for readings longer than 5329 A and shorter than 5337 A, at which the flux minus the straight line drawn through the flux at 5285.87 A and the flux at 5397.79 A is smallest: 5331.09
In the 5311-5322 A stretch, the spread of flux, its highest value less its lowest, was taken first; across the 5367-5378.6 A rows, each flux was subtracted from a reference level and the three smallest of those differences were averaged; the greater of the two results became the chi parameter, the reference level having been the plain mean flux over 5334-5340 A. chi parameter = 1.65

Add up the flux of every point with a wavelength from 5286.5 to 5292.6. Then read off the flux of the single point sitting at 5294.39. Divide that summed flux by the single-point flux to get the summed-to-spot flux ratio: 4.7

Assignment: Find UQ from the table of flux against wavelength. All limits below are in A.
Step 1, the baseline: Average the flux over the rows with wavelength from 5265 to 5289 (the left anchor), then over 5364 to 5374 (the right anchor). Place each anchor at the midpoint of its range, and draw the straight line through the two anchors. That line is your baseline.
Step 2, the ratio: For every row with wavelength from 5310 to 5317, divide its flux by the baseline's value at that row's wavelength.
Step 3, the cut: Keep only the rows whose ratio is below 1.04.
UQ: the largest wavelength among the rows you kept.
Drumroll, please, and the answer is 5315.16 A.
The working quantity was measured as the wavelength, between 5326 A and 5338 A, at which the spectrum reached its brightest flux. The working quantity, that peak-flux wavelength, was 5337.23 A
